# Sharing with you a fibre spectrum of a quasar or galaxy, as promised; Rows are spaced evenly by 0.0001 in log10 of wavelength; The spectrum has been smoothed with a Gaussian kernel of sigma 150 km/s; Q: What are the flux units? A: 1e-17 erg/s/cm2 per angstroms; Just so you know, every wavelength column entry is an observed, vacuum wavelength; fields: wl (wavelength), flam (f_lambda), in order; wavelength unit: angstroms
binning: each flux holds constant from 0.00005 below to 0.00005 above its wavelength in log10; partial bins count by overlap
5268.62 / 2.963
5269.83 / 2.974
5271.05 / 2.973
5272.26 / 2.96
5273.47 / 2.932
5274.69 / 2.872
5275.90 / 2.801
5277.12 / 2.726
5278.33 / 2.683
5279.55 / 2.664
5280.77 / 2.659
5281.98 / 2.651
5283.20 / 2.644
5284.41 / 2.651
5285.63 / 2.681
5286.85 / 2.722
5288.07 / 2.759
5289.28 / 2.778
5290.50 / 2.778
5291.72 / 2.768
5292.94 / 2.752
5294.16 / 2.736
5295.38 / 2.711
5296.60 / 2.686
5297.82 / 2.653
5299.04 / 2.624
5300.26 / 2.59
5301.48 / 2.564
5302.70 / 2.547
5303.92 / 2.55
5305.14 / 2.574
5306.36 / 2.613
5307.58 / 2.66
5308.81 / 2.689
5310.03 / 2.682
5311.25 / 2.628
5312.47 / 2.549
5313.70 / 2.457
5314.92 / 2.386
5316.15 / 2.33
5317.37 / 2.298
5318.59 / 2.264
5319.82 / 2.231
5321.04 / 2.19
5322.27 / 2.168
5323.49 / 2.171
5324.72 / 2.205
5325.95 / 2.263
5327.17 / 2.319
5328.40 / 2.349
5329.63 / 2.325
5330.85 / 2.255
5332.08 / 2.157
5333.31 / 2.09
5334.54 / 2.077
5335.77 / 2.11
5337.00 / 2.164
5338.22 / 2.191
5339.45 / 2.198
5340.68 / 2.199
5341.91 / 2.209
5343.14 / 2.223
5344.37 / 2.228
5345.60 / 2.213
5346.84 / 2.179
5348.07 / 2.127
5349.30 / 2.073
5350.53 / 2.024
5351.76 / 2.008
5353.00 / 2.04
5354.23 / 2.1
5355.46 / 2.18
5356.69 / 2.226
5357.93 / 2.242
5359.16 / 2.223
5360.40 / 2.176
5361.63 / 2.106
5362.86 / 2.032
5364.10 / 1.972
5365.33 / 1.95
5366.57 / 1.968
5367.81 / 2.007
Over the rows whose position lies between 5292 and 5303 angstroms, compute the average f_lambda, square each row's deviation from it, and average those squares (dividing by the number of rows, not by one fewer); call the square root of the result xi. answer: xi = 0.07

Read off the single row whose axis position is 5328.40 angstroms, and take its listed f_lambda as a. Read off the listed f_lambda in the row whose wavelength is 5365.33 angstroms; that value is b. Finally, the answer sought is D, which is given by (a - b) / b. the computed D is 0.20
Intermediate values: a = 2.349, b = 1.95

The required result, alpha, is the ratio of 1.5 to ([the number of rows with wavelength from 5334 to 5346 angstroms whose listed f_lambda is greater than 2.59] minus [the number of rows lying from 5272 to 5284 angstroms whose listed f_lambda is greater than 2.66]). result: -0.21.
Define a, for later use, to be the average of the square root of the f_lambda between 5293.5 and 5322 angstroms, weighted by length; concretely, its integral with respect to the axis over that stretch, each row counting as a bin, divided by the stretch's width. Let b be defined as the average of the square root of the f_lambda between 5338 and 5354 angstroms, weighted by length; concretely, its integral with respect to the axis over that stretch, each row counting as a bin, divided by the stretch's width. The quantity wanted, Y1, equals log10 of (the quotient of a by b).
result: 0.04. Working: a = 1.59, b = 1.46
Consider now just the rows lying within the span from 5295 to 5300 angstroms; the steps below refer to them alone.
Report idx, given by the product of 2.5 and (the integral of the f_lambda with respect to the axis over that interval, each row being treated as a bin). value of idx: 33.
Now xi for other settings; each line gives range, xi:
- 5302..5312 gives 0.05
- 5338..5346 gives 0.01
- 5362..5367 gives 0.03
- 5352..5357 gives 0.07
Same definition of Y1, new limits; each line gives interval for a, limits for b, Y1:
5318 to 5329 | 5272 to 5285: -0.04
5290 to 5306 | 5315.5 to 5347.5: 0.04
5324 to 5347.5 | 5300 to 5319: -0.03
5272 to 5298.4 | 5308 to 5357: 0.04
